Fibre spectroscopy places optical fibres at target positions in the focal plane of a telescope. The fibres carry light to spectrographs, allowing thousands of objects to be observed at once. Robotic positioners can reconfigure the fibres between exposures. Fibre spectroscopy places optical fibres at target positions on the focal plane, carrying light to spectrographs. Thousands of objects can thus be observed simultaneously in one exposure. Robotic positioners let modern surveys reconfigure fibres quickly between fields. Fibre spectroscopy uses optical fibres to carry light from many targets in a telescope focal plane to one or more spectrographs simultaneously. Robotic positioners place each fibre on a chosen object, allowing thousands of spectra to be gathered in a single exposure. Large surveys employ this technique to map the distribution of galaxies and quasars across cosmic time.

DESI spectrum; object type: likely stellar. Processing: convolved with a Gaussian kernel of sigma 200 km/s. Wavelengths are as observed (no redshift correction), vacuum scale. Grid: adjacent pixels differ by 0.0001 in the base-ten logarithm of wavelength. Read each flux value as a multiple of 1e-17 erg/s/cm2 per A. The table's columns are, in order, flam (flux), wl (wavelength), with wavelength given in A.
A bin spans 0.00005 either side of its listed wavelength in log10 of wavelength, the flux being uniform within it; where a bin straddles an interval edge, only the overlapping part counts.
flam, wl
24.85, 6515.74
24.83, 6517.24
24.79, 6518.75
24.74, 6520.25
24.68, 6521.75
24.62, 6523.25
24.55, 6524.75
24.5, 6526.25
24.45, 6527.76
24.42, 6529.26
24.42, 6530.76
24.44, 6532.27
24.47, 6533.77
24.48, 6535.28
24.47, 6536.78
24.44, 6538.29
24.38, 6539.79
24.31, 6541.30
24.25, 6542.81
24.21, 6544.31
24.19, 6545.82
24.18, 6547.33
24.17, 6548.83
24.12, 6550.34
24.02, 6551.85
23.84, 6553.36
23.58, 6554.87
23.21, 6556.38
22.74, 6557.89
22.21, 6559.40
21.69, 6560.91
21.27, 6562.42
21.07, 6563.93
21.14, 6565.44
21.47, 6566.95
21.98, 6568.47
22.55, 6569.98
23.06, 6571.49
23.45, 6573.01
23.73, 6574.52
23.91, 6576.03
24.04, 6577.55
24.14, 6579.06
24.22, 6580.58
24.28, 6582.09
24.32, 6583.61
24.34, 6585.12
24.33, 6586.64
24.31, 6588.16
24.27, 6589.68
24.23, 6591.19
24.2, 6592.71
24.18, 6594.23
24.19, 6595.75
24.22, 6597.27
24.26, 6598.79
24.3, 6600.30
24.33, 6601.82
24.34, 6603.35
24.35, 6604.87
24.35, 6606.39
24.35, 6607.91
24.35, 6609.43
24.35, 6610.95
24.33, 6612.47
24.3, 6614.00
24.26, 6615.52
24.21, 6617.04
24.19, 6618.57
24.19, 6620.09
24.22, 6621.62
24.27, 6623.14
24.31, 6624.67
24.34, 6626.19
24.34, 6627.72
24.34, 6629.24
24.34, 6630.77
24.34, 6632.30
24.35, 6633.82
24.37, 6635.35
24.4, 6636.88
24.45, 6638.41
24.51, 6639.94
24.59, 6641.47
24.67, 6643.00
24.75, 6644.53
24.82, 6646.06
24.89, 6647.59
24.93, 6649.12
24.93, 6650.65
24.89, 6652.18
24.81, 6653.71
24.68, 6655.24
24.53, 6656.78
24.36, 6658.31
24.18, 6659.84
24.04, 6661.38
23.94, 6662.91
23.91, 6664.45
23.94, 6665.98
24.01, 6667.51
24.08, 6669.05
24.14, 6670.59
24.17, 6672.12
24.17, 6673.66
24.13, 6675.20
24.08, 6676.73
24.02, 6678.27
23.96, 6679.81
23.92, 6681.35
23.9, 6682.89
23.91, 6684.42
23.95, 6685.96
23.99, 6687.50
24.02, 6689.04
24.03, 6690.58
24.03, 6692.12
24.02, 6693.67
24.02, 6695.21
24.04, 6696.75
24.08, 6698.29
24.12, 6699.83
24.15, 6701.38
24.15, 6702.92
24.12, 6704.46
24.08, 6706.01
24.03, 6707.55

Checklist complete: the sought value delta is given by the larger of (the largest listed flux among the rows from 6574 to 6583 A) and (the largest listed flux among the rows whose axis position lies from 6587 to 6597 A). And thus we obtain 24.3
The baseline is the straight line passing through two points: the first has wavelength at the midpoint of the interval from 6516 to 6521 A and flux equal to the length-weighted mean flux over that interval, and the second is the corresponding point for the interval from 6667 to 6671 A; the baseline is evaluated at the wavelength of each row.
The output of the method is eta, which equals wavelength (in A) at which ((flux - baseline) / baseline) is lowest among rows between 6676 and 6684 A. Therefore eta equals 6682.89 A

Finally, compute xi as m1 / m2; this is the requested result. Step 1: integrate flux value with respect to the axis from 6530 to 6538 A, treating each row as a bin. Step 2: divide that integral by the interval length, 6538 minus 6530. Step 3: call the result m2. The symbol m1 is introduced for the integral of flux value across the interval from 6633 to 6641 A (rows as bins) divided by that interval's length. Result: 1.00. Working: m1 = 24.4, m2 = 24.4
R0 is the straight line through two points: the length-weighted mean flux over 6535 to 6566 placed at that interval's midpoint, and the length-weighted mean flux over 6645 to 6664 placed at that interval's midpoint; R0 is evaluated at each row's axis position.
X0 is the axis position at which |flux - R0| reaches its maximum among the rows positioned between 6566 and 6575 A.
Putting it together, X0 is 6566.95 A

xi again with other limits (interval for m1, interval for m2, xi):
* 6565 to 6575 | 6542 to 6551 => 0.93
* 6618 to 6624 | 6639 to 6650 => 0.98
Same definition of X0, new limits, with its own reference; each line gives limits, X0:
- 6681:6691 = 6684.42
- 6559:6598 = 6563.93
